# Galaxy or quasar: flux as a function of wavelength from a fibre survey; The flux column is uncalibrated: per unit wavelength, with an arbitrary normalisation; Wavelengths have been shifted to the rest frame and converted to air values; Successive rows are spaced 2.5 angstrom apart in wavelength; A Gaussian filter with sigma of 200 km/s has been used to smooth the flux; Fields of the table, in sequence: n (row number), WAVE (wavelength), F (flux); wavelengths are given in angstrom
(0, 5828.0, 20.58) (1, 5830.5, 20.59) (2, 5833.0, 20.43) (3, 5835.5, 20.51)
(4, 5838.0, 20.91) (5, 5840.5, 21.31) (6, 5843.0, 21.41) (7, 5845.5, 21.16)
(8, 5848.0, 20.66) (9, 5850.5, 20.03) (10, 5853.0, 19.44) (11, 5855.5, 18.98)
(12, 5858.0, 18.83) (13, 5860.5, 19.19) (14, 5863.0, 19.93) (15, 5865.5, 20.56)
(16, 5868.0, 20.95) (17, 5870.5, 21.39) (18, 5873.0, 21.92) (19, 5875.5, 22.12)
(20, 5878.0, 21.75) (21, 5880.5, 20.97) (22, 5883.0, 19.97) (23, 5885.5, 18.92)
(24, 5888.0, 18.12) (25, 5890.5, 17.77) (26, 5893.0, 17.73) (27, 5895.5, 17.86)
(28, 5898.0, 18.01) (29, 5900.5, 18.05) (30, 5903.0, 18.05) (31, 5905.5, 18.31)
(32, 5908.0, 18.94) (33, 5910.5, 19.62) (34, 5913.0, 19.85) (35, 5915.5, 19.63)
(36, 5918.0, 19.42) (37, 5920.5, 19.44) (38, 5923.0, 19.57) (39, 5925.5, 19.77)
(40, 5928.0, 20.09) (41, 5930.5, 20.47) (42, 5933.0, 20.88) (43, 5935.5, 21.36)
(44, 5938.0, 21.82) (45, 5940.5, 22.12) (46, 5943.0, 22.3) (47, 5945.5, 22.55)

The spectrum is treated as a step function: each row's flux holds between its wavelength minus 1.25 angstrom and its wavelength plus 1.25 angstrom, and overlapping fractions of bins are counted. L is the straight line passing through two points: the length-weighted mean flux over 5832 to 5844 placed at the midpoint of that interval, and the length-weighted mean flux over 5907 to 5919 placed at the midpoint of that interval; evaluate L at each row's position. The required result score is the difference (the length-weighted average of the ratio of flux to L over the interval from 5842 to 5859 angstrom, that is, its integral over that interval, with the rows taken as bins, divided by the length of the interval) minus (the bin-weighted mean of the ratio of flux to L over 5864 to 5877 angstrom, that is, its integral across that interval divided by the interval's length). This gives -0.08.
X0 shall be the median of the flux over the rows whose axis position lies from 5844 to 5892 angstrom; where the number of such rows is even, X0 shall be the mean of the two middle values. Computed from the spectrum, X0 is 20.0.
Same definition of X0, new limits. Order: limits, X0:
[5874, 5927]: 19.4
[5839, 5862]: 20.0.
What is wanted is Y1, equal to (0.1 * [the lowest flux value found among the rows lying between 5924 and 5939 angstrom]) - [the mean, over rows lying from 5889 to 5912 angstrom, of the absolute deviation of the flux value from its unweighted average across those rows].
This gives 1.5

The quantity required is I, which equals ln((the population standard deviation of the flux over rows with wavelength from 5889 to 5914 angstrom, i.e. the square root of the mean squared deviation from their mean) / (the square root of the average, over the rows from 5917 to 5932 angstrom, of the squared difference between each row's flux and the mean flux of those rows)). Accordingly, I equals 0.7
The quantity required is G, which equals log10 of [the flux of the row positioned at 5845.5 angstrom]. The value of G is 1.326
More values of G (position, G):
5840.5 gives 1.329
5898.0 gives 1.256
